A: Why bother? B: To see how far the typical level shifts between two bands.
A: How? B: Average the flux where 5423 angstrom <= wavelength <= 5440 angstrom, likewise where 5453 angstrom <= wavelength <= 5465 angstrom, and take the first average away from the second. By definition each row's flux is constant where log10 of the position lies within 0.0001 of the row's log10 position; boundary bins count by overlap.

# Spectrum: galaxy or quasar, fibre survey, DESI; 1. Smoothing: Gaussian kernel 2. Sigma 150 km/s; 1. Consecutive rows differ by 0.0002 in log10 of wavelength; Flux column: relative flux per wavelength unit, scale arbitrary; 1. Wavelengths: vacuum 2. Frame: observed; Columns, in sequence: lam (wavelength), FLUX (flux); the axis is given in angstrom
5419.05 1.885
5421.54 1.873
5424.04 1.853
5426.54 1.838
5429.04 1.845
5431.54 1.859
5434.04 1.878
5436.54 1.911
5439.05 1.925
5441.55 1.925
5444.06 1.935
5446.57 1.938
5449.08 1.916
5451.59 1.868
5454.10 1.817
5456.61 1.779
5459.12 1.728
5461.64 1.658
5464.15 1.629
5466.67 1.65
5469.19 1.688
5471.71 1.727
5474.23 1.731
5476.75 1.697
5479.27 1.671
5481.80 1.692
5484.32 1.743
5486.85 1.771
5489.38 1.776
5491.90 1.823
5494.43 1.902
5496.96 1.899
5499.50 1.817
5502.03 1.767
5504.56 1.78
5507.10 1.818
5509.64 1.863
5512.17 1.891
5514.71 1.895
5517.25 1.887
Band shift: -0.15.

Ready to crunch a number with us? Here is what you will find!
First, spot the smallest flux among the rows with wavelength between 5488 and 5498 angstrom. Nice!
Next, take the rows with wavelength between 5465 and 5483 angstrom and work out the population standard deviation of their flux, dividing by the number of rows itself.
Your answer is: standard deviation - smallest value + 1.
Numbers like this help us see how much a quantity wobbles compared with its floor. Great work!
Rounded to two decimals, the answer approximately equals -0.75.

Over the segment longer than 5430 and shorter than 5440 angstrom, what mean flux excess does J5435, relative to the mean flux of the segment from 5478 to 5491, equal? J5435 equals 0.16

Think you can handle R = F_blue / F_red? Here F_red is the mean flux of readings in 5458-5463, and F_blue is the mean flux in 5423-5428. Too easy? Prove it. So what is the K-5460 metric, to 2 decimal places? 1.09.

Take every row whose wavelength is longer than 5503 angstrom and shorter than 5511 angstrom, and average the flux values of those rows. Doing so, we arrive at 1.82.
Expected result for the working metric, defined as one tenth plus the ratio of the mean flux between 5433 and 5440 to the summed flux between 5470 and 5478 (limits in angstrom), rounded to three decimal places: 0.469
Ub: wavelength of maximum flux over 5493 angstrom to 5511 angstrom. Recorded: 5494.43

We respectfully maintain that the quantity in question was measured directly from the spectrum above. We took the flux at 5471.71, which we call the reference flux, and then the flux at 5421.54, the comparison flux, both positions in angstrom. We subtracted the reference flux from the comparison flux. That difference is 0.15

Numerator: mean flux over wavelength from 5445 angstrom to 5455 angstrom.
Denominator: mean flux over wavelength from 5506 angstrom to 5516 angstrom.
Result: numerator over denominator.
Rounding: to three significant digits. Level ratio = 1.01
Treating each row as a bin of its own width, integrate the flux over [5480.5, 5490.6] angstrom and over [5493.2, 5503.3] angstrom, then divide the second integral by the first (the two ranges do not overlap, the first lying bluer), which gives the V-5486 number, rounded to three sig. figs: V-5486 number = 1.06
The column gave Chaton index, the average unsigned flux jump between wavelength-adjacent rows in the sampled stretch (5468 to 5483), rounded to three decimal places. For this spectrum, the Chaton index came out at 0.025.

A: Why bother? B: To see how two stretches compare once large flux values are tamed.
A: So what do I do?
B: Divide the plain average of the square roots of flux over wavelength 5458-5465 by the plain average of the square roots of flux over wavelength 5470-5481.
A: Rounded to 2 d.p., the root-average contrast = 0.99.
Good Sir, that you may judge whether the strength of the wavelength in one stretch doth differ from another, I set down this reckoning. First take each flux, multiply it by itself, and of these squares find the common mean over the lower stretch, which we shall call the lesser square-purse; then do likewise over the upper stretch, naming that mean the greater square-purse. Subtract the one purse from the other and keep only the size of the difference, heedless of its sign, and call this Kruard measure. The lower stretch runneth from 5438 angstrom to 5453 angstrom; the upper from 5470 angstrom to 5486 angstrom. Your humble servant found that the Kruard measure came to 0.75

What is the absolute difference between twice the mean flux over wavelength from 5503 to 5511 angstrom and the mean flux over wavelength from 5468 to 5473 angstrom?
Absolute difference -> 1.93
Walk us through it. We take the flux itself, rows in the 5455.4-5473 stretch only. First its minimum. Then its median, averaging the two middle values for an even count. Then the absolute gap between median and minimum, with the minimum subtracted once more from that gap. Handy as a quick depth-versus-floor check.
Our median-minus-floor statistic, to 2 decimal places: -1.57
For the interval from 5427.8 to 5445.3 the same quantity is -1.78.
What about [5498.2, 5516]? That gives -1.72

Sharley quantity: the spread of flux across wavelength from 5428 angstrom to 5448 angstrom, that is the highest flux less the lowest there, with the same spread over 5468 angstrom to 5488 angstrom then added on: 0.193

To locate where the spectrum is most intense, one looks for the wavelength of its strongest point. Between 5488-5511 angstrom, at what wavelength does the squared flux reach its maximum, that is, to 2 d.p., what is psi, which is 5494.43 angstrom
